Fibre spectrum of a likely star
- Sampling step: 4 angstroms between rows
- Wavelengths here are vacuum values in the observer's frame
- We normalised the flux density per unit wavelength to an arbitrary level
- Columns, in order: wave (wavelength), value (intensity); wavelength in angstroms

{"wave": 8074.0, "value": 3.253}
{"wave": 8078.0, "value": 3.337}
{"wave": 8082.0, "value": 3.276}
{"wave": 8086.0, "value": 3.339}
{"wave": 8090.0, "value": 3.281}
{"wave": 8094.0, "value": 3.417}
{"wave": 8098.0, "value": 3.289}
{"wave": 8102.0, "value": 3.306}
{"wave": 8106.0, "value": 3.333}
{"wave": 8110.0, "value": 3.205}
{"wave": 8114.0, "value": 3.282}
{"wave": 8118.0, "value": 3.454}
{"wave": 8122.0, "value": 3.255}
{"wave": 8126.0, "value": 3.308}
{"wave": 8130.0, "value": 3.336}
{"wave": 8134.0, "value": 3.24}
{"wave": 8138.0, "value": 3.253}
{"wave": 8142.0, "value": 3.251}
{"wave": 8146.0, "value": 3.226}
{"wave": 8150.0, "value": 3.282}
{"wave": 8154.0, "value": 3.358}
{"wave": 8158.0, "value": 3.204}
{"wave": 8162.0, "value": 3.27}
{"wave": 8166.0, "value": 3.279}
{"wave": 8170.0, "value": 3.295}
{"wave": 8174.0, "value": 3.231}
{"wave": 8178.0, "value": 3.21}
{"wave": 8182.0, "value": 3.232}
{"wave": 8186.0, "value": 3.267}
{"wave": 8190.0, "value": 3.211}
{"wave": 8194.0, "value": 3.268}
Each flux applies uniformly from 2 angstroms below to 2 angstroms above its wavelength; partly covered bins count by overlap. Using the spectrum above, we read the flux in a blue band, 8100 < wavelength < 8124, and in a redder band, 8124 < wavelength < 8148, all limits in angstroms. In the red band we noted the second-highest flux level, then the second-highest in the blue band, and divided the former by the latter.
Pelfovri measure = 0.992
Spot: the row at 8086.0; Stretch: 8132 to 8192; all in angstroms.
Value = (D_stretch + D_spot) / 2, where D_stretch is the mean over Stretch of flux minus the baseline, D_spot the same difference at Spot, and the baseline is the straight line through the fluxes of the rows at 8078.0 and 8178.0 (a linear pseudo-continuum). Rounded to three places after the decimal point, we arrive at 0.018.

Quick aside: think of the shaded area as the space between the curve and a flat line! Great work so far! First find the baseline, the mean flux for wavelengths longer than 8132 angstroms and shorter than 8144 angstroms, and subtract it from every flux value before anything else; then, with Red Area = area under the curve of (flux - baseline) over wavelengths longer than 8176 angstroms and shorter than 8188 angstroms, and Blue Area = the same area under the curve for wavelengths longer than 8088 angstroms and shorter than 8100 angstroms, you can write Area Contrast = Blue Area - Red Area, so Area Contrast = 1.1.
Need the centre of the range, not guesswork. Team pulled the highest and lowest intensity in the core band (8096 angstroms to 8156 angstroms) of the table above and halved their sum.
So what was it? 3.33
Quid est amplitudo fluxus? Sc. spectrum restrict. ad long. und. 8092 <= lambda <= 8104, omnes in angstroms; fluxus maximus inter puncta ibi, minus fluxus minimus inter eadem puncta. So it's 0.13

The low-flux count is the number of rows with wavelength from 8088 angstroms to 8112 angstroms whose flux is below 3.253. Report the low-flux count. 1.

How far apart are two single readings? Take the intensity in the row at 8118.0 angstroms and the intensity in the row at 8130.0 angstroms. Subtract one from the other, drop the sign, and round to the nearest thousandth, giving 0.118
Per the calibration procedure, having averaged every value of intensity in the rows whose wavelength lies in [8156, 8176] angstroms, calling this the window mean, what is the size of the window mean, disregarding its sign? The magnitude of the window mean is 3.256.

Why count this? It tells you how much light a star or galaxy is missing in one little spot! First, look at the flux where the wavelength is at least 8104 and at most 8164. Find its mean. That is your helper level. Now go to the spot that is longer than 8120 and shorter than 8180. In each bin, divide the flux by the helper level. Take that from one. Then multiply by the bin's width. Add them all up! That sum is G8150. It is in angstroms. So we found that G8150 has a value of 0.32 angstroms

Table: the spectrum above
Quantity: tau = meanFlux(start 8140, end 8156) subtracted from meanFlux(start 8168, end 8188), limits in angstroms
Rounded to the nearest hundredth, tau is -0.03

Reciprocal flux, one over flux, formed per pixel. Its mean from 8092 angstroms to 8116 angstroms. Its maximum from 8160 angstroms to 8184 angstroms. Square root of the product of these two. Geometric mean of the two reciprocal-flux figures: 0.307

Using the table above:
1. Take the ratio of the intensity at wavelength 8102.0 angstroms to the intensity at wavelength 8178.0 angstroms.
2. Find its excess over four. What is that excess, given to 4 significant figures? -2.970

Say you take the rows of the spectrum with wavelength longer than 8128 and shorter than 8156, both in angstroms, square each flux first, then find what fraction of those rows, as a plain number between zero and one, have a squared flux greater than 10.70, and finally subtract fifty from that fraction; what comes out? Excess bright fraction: -49.6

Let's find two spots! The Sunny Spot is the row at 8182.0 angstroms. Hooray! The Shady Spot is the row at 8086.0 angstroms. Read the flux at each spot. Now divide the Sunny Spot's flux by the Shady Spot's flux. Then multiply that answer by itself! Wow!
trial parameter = 0.94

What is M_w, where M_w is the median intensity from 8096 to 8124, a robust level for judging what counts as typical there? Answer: 3.29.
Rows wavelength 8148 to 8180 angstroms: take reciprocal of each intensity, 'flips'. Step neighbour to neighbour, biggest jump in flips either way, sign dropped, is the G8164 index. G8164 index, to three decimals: 0.014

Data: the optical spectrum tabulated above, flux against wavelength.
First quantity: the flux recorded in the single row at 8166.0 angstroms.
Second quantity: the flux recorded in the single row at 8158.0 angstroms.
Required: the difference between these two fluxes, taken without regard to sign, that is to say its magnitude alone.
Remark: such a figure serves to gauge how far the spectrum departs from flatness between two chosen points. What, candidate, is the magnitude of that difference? 0.075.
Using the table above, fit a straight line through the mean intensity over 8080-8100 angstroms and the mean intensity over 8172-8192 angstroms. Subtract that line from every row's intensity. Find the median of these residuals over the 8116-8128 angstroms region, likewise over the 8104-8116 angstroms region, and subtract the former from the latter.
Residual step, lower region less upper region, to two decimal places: -0.04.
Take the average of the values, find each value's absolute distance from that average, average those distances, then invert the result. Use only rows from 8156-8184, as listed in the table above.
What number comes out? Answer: 33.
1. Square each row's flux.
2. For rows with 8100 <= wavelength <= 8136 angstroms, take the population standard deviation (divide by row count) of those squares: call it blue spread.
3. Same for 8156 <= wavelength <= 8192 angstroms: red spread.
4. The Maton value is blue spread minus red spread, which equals 0.24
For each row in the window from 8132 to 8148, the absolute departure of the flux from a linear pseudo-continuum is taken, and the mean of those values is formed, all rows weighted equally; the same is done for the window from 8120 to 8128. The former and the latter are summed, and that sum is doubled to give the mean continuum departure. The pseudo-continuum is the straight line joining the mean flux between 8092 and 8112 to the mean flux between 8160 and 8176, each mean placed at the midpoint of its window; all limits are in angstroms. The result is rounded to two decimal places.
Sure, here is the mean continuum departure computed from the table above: 0.14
